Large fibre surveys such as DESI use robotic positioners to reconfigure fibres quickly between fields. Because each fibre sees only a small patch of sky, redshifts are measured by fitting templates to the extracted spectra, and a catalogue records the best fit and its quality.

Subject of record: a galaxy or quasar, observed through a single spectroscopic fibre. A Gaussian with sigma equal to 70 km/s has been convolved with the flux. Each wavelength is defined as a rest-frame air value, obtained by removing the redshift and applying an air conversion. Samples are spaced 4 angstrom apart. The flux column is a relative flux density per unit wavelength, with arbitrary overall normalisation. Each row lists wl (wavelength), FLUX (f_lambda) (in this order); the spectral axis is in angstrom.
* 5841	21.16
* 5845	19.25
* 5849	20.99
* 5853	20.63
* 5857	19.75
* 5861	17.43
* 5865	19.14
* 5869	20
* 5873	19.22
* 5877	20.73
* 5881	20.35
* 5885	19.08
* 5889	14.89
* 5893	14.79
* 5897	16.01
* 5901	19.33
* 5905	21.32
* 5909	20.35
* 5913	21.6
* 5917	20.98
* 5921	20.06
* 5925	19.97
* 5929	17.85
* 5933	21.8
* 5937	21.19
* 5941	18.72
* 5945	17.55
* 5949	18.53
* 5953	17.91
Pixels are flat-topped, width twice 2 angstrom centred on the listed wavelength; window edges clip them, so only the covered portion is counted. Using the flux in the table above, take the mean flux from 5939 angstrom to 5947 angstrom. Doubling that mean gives 36.3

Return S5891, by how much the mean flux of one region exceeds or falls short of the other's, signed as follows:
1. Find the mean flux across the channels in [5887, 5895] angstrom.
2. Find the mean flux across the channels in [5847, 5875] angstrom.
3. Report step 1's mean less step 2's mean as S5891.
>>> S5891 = -5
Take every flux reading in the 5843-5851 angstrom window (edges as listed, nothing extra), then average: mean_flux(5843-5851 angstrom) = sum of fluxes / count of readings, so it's 20.1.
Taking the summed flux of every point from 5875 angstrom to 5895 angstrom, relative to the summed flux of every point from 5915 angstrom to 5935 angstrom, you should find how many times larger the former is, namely 0.89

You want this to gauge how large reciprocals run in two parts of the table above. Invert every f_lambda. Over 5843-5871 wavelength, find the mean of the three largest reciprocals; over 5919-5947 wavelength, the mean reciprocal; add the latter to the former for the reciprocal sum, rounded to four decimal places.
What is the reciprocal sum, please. 0.1052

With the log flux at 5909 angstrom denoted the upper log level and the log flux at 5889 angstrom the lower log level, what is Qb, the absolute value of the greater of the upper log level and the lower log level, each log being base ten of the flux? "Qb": 1.31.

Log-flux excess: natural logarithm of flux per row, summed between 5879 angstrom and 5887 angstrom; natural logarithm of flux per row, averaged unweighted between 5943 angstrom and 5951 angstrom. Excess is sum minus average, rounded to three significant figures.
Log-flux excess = 3.07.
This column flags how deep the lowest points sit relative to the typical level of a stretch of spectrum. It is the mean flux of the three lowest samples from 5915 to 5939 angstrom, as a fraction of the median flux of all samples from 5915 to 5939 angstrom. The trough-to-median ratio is 0.940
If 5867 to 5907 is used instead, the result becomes 0.790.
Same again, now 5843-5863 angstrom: 0.952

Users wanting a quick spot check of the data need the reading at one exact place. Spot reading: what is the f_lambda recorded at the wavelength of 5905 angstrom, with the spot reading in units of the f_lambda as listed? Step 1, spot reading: 21.32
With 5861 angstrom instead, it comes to 17.43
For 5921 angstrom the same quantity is 20.06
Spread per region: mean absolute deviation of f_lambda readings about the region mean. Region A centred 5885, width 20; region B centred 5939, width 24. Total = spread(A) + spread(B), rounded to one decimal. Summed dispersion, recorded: 4.0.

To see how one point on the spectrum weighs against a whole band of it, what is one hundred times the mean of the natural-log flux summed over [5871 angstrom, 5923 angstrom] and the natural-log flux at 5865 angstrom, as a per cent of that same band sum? 53.9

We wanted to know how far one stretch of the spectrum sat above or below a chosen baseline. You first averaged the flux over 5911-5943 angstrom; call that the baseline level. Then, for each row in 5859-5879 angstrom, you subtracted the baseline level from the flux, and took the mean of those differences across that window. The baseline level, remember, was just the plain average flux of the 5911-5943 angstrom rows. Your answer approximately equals -1.0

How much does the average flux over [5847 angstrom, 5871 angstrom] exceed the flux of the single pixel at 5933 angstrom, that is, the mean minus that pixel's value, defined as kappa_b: -2.1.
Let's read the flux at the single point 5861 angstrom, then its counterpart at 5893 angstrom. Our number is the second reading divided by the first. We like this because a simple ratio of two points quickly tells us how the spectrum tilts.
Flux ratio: 0.85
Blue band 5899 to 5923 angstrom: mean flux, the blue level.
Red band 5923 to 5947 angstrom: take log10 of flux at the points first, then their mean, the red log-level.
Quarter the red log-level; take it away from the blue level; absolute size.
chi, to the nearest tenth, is 20.3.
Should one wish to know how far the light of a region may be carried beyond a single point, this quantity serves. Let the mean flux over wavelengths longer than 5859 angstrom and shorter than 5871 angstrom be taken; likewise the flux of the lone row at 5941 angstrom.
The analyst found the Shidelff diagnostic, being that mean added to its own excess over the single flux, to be 19.0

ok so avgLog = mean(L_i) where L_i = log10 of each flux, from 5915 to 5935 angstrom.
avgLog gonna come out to 1.30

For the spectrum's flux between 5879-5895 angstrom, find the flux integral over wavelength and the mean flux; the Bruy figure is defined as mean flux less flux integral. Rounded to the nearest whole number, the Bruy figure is -259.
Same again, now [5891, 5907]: -268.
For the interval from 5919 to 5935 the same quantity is -299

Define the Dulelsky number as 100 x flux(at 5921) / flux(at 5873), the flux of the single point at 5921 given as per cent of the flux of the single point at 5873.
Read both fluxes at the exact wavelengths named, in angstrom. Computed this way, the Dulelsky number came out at 104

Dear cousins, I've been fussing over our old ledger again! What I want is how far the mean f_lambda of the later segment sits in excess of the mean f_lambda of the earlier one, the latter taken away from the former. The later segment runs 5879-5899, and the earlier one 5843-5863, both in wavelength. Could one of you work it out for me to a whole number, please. -3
